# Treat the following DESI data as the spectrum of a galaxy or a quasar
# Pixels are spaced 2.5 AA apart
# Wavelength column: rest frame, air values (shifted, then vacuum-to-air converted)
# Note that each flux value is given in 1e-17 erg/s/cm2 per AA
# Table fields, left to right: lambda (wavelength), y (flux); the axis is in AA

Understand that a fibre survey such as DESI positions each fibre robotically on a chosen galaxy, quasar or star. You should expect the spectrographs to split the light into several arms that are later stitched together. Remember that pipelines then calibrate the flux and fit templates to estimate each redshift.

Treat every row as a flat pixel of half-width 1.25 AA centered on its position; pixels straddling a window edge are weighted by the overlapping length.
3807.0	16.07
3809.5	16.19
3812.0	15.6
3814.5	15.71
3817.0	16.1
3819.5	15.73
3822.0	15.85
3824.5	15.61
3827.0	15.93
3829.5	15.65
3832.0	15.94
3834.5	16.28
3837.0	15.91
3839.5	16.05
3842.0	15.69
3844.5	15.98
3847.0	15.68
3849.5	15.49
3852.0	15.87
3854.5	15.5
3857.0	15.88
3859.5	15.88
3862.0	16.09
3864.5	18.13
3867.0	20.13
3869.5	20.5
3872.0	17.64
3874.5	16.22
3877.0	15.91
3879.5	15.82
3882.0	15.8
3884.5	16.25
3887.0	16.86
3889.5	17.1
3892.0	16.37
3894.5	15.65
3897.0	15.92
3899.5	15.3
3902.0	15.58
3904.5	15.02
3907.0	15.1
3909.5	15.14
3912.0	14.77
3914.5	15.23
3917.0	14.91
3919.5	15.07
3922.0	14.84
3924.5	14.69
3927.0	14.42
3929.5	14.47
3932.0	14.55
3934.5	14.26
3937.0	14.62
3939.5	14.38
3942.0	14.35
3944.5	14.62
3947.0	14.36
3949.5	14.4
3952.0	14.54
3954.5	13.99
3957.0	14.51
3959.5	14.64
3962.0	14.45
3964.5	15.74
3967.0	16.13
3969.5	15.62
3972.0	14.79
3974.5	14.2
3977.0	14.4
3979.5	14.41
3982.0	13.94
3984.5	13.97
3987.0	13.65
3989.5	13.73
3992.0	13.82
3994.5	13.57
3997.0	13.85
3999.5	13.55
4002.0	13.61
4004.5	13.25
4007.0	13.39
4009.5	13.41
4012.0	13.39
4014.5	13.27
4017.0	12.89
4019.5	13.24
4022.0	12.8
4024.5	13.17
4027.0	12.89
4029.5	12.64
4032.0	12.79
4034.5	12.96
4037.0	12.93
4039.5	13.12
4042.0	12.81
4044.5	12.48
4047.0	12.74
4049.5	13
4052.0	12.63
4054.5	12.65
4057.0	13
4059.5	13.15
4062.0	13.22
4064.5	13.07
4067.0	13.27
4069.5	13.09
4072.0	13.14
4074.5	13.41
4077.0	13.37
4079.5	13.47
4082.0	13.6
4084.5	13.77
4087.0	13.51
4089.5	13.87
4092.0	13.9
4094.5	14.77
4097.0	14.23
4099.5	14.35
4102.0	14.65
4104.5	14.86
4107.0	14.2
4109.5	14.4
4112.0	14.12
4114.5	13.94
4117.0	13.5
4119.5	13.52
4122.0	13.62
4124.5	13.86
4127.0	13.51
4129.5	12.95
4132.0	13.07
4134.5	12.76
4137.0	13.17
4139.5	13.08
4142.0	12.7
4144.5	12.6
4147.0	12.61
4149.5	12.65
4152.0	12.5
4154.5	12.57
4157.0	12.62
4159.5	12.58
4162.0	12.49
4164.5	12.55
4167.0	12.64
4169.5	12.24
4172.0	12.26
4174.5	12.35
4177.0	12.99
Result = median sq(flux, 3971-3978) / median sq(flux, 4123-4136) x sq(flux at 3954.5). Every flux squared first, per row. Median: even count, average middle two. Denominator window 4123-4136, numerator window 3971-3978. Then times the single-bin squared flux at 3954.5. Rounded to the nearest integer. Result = 238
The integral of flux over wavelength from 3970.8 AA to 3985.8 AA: 214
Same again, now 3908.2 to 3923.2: 225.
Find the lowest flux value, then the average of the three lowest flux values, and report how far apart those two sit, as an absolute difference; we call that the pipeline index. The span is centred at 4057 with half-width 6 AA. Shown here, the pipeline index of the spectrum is 0.13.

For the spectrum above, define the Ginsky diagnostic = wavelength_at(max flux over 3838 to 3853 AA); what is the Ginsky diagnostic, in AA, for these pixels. 3839.5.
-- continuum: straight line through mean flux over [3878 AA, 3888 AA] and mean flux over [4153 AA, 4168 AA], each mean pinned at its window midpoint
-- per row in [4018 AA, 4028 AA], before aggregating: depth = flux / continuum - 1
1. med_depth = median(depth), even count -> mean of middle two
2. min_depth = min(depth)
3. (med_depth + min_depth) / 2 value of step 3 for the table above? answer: -0.10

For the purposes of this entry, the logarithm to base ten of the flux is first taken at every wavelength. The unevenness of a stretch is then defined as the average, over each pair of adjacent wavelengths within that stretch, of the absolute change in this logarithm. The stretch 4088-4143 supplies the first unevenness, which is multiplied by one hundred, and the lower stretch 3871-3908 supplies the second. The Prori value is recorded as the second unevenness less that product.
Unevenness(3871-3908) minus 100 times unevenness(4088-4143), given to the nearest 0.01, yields -0.94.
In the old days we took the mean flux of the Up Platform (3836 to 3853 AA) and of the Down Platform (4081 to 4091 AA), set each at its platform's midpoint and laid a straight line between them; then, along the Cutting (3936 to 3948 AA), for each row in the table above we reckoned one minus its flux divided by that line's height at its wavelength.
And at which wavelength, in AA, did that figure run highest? 3942.0 AA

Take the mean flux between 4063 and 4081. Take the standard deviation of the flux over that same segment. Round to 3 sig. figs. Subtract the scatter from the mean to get 13.1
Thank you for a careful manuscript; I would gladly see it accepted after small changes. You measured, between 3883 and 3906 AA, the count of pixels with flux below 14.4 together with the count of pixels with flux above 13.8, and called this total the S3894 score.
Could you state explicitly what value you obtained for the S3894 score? 9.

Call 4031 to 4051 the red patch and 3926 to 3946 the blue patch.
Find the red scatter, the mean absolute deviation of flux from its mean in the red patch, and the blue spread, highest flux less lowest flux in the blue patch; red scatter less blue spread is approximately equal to -0.21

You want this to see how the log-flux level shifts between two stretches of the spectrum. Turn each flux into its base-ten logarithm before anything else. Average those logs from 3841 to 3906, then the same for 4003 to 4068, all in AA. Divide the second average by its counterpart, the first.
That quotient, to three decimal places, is 0.918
